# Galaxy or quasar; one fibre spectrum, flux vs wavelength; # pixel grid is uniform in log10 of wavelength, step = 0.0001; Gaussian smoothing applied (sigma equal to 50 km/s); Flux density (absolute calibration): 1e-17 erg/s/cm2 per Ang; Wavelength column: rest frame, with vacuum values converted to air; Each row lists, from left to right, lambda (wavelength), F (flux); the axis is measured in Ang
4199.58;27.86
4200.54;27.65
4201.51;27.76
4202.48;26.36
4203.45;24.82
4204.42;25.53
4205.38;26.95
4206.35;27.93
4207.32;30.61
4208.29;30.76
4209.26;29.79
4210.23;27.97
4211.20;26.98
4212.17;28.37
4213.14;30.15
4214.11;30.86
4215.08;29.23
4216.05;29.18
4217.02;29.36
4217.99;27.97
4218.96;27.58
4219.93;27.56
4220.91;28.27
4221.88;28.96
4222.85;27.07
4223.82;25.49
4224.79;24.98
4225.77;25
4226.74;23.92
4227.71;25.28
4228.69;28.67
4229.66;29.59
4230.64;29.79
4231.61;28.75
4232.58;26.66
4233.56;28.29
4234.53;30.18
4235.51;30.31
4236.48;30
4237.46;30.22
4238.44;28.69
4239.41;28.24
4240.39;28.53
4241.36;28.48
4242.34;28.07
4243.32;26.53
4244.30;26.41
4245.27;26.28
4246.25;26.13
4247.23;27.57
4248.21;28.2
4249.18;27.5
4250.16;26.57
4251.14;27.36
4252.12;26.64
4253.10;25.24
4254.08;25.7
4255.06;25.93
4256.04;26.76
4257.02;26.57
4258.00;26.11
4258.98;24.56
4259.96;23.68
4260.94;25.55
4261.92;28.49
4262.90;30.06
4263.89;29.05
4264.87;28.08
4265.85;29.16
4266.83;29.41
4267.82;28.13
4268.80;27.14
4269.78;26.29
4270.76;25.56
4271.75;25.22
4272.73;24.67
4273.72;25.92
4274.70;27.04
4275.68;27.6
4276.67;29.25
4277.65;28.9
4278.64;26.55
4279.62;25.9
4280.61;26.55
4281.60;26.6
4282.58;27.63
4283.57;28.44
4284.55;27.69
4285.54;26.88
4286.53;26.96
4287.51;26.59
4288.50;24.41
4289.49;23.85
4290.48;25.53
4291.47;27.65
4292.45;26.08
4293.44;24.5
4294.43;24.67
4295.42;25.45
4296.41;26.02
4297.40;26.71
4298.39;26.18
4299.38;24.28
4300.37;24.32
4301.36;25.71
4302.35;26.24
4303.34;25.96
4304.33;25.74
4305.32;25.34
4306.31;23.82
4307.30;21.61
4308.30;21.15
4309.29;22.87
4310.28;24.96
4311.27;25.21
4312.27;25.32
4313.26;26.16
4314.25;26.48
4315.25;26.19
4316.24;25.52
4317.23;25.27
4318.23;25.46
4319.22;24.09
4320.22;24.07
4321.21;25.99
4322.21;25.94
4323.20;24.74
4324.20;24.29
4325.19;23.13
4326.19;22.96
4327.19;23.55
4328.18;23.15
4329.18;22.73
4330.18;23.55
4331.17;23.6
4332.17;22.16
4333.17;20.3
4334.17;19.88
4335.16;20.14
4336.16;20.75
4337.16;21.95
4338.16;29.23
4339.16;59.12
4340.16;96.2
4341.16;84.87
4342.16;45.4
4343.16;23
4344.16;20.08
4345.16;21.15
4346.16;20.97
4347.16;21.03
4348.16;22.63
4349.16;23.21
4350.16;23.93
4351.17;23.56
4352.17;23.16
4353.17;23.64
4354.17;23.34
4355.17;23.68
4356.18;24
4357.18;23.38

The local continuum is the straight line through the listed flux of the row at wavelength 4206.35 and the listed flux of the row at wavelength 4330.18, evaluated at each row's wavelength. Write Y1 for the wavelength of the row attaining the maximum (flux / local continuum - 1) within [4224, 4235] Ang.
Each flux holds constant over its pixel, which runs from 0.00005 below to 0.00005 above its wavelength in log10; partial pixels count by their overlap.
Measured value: 4234.53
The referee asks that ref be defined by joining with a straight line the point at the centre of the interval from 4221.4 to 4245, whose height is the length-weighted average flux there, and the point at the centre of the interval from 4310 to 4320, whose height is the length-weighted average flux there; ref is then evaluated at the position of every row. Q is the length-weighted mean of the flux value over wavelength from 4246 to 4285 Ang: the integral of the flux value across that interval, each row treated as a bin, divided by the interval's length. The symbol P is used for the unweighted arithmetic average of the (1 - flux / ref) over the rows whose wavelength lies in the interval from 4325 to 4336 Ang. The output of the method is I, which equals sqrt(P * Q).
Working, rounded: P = 0.11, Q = 27.0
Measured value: 1.7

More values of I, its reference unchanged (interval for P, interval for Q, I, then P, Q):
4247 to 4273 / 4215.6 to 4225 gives 0.4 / 0.01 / 27.7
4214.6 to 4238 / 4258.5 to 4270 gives 0.1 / 0.00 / 27.5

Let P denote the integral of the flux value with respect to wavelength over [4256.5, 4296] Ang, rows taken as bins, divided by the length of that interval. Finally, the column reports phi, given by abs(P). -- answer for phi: 26.7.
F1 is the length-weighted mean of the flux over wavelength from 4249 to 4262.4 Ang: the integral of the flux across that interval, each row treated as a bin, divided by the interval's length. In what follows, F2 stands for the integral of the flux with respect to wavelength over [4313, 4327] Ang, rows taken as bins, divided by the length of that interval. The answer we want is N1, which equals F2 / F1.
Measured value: 0.95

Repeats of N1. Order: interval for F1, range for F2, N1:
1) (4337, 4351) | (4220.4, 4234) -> 0.74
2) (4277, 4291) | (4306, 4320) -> 0.92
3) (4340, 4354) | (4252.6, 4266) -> 0.83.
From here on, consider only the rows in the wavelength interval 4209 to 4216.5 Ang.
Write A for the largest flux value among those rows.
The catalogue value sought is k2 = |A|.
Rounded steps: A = 30.86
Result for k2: 30.9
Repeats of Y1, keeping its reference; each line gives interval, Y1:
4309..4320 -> 4314.25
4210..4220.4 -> 4214.11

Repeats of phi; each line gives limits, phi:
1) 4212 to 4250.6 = 28.0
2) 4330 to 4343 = 37.5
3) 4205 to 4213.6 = 28.8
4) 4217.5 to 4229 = 26.7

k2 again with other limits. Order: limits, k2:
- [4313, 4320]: 26.5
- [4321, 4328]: 26.0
